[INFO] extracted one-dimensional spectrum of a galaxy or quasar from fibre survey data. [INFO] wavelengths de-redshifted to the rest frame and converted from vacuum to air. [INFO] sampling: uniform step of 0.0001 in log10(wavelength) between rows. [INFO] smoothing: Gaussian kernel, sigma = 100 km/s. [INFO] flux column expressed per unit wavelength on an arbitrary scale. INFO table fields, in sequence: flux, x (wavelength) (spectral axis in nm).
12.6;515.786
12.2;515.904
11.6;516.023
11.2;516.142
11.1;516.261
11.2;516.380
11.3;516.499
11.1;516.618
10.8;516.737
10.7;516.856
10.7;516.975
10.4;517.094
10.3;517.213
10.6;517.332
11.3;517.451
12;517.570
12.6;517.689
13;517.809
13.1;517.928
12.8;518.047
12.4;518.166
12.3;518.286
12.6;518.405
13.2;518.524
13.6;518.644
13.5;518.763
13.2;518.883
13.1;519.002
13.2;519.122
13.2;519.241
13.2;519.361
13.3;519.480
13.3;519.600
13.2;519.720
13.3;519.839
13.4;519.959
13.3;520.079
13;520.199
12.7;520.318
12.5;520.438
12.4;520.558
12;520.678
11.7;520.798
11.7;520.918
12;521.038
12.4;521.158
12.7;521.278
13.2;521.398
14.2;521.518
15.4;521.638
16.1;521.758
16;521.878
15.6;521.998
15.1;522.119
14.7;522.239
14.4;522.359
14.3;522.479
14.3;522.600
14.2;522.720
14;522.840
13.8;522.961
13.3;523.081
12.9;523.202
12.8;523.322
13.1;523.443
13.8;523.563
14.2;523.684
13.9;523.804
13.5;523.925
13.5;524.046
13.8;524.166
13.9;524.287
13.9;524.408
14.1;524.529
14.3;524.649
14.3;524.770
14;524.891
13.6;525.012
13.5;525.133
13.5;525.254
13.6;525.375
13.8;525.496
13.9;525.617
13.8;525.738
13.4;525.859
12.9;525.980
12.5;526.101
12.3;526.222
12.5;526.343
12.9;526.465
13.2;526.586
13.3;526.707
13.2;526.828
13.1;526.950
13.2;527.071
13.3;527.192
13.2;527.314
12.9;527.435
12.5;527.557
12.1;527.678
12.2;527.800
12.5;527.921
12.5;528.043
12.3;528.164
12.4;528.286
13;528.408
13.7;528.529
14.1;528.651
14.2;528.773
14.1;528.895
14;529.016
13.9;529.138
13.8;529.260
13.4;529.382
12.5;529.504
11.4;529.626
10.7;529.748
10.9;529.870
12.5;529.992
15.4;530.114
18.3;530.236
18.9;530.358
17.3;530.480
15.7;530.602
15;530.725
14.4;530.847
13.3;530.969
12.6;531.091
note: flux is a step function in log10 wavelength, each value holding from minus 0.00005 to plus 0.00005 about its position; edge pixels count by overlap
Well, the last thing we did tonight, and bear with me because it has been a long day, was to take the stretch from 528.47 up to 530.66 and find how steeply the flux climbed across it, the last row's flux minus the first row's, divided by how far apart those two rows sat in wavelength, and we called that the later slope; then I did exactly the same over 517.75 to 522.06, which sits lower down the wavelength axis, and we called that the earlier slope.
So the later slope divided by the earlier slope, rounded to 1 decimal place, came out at 1.6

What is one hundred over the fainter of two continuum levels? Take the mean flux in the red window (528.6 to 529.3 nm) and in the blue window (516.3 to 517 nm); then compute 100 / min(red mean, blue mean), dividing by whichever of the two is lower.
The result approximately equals 9.1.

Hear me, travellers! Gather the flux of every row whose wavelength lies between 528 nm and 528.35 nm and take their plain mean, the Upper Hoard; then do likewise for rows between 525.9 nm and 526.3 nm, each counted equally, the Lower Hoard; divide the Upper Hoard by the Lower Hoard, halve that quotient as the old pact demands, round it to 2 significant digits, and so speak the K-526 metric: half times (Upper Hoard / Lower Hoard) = 0.49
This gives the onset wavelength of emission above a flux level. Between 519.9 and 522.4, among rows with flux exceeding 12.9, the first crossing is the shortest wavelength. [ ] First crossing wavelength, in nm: 519.959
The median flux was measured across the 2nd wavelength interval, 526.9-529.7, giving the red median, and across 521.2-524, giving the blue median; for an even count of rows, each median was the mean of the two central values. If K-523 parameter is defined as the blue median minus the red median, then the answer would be 1.1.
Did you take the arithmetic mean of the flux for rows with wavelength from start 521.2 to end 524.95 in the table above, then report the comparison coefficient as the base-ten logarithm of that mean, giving 1.15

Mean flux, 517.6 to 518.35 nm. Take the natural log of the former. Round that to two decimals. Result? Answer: 2.54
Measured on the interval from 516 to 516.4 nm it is 2.42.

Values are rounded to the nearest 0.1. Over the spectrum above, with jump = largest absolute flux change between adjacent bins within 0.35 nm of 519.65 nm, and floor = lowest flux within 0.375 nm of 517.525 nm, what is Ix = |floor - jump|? 10.2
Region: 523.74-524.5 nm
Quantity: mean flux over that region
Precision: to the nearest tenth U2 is 13.8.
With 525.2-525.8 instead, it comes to 13.7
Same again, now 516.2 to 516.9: 11.0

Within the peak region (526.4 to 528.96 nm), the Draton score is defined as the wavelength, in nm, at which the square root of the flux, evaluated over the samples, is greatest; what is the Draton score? 528.773 nm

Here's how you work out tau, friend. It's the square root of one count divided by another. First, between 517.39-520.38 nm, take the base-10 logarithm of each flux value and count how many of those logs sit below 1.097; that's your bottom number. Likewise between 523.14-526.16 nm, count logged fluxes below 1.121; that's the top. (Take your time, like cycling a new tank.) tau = 1.1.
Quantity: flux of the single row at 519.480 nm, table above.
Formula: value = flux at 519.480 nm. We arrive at 13.3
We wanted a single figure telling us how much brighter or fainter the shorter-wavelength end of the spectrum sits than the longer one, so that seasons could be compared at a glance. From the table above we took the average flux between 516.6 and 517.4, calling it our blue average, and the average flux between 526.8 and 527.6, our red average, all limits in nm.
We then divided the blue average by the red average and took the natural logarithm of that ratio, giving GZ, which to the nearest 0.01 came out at -0.20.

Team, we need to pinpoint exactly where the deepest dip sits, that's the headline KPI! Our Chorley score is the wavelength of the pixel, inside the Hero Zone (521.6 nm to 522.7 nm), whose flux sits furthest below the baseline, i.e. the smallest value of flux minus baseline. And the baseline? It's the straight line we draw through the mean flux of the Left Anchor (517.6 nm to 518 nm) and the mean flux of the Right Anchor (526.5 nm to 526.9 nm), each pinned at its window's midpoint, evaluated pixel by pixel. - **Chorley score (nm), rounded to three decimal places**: 522.600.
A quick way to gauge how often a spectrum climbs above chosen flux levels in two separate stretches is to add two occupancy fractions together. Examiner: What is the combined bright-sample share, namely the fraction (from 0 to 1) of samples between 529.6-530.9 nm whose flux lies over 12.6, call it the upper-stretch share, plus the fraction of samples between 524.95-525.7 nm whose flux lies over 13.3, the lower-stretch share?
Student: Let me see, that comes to 1.64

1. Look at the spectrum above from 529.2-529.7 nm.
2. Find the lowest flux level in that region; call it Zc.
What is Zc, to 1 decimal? 11.4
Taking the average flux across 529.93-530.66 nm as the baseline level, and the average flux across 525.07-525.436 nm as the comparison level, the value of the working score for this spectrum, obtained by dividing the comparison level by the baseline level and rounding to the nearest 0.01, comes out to 0.83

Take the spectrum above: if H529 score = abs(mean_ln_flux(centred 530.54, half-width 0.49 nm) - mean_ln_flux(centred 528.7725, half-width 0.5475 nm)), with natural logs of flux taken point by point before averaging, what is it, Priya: 0.15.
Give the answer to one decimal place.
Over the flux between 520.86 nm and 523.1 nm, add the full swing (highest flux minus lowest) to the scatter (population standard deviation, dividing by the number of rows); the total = 5.6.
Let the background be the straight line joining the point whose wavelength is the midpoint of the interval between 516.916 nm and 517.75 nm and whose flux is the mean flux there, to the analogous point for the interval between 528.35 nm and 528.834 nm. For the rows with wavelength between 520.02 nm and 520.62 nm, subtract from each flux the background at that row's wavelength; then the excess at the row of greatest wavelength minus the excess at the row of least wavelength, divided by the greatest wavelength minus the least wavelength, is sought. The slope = -2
